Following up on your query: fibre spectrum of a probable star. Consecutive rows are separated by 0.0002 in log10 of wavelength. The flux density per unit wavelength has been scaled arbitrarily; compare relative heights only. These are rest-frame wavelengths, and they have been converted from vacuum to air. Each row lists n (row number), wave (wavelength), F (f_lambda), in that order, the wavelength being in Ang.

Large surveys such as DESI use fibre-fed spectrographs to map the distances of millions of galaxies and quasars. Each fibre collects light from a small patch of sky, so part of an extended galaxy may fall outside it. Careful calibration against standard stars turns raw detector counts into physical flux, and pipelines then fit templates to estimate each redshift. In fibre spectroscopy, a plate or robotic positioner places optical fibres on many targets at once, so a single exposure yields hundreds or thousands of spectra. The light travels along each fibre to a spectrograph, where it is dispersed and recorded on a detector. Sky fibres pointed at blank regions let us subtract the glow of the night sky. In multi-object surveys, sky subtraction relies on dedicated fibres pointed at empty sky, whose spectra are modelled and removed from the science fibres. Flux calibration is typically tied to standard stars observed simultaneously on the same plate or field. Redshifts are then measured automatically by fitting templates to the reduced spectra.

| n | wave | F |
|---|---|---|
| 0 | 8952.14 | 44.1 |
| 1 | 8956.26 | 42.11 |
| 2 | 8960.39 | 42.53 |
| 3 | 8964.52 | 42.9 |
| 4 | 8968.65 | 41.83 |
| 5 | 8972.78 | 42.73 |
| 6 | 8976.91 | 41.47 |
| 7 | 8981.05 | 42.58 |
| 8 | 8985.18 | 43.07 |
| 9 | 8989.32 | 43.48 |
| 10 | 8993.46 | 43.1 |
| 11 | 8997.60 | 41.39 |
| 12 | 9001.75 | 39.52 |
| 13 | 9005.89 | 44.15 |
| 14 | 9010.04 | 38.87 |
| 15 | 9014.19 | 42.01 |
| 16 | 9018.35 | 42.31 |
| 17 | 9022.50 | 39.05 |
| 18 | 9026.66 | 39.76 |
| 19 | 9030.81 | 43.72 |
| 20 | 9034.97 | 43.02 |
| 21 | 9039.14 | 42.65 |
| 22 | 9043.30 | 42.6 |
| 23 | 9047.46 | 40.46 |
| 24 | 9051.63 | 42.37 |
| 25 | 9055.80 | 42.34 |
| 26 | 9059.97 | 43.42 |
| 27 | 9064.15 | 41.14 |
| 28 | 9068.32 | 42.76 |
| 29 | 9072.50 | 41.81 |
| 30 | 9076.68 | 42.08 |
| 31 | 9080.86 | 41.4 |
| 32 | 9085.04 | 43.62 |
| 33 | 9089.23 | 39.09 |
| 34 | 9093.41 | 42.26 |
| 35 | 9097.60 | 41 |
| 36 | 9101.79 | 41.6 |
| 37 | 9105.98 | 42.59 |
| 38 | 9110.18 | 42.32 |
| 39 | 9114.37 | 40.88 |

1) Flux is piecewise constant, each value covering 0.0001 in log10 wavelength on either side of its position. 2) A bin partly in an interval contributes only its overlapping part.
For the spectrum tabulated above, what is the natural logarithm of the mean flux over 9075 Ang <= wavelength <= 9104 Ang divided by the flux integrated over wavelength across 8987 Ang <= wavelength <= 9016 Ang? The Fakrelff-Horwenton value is -3.37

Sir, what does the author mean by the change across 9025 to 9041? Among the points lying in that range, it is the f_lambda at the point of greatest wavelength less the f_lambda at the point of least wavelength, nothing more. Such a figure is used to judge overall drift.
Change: 2.9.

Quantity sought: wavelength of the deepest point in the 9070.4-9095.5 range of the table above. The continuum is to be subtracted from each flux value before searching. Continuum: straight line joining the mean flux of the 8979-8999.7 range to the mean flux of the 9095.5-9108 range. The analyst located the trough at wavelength 9089.23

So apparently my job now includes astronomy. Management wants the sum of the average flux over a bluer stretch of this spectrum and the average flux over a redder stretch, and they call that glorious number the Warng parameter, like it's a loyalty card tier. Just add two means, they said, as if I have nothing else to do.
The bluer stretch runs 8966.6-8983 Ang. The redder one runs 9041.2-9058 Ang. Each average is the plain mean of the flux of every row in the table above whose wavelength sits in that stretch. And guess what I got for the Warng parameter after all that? 84.1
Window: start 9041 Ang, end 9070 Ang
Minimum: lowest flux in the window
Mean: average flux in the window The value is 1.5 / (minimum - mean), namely -0.88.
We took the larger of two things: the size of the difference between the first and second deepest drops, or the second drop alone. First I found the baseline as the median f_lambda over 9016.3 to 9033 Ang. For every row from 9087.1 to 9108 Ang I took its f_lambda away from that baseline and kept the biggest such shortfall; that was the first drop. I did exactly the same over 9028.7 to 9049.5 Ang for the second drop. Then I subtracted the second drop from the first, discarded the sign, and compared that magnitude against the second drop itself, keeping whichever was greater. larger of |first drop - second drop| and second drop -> 1.37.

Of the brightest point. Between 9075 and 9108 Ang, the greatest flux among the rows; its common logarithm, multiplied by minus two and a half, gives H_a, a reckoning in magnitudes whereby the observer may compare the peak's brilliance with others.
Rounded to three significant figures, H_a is -4.10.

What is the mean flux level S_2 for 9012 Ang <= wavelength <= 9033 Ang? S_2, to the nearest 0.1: 41.4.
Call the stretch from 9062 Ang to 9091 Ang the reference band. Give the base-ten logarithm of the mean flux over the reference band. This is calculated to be 1.620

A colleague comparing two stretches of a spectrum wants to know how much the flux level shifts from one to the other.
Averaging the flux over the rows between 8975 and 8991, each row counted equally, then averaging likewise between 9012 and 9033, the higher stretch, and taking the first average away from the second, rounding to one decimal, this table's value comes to -1.3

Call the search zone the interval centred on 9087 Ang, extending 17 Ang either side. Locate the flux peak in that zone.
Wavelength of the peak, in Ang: 9085.04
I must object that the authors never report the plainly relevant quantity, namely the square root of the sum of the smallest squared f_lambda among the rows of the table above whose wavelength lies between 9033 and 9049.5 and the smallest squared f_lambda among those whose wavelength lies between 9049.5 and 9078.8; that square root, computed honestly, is 57.7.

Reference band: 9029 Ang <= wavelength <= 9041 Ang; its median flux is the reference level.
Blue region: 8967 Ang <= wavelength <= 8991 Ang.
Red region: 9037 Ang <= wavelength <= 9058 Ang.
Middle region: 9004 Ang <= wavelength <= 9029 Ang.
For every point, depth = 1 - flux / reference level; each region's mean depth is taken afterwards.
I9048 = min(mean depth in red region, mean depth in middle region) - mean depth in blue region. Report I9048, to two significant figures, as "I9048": 0.010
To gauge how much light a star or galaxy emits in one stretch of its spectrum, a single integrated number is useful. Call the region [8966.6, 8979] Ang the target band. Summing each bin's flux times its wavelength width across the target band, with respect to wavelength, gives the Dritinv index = 521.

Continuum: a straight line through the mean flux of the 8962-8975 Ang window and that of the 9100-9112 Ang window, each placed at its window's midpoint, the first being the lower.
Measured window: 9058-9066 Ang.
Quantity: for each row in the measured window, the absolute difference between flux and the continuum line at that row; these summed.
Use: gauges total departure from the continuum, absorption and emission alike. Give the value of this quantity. 2.3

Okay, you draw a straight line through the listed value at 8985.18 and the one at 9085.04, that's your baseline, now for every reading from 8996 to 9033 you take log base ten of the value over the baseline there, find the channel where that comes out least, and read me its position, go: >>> 9010.04 Ang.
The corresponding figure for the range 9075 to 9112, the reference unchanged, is 9089.23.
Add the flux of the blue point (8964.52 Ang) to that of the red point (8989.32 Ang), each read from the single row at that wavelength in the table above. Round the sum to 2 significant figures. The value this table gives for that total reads 86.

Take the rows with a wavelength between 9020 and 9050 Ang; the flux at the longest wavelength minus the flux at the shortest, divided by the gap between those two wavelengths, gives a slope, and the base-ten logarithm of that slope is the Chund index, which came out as -1.2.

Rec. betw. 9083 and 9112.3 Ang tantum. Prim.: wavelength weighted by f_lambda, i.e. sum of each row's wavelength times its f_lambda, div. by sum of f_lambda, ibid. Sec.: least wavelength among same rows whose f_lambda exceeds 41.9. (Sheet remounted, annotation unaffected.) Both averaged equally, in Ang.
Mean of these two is 9091.3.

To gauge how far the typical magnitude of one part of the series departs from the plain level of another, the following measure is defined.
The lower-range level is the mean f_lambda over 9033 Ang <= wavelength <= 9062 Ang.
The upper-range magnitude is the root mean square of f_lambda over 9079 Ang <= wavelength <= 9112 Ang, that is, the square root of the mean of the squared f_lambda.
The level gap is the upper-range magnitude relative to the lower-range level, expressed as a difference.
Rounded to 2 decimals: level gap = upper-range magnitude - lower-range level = -0.65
